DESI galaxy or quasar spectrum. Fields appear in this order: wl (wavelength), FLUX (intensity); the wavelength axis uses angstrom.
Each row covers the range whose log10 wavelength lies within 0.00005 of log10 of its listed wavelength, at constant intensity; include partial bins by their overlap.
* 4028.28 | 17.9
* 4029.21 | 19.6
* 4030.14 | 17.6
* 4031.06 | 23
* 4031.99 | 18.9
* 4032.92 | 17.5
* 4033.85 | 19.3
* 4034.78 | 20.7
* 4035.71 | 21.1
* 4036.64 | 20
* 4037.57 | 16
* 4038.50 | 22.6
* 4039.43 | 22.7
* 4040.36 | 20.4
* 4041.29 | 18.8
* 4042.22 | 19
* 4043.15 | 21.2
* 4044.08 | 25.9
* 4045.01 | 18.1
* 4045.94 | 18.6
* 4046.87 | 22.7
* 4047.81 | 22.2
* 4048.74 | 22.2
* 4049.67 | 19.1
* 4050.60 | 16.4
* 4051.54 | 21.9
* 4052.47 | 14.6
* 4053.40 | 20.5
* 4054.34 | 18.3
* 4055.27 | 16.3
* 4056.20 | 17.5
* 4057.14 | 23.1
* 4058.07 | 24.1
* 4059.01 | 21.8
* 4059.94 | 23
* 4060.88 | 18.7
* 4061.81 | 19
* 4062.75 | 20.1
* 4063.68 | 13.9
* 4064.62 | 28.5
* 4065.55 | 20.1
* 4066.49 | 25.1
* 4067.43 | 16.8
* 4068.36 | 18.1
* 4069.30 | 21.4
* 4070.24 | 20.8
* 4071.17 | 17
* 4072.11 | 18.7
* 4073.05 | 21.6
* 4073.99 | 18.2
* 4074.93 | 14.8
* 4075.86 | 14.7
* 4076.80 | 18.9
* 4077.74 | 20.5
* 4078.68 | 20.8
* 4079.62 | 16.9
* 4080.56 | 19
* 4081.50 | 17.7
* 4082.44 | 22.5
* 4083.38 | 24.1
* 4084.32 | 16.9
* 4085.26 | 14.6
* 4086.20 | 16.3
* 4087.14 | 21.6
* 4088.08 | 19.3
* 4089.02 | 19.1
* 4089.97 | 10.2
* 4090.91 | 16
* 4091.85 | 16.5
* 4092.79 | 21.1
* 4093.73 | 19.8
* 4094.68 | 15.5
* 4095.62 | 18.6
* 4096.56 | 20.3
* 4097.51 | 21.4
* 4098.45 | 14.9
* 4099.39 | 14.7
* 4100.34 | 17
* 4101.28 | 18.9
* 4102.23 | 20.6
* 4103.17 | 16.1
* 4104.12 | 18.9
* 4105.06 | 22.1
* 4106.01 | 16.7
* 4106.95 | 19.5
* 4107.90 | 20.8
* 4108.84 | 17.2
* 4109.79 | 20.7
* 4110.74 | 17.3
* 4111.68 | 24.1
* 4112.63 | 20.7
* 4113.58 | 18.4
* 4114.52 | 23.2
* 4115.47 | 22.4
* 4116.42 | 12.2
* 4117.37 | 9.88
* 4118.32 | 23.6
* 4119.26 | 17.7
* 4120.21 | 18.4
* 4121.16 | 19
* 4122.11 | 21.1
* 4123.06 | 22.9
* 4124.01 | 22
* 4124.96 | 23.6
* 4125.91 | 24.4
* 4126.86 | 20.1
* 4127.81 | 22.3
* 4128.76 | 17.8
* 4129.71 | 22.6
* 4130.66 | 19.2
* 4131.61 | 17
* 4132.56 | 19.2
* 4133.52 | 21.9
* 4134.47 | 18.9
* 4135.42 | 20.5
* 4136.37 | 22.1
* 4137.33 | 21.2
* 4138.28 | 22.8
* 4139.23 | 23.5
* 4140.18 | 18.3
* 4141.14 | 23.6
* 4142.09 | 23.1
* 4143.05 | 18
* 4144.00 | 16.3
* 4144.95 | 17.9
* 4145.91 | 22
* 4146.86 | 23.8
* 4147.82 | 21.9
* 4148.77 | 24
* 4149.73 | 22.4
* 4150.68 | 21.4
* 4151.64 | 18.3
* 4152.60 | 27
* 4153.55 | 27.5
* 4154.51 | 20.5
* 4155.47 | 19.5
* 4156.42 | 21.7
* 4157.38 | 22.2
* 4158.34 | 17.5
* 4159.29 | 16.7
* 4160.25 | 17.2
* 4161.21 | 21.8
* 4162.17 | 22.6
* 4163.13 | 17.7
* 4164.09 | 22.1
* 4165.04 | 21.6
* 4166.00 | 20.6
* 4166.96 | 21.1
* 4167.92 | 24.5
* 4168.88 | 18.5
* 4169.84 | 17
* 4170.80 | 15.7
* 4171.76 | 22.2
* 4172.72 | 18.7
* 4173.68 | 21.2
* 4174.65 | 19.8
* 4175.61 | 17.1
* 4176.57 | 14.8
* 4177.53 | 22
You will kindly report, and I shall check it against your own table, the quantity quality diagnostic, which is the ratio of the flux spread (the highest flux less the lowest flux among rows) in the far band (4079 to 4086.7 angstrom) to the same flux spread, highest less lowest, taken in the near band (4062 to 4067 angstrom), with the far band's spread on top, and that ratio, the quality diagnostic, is 0.7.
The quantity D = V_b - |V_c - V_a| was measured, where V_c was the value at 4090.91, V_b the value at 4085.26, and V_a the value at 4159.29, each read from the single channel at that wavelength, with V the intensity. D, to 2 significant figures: 14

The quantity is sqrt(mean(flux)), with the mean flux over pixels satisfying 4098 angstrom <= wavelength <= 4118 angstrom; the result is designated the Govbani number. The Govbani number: 4.29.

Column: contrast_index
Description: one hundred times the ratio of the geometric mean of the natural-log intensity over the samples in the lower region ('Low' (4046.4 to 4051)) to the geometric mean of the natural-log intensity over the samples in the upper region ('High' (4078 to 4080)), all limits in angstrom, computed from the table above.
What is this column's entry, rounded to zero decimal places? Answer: 103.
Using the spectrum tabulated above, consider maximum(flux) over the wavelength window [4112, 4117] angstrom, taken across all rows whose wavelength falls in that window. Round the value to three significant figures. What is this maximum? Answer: 23.2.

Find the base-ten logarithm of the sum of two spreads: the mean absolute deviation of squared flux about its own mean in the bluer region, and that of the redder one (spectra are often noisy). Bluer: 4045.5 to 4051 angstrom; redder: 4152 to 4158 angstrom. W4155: 2.34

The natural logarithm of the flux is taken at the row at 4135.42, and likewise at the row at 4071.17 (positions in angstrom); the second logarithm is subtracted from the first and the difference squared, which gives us 0.04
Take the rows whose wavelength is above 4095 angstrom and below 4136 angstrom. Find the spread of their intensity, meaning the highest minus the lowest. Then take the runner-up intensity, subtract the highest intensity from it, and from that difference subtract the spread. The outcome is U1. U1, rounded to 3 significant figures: -14.8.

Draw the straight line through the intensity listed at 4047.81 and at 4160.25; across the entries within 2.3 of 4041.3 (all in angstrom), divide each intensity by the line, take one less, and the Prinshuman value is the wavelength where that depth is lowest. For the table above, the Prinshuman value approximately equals 4041.29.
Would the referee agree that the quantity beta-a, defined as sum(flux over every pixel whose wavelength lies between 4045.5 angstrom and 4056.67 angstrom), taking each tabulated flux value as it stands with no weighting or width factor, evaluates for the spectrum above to 230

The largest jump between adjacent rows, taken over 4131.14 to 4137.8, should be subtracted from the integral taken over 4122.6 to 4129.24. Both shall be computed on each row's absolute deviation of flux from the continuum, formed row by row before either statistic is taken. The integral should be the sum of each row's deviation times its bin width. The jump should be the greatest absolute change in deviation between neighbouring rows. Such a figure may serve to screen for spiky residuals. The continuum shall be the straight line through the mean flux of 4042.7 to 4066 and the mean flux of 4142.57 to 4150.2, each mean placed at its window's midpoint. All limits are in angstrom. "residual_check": 12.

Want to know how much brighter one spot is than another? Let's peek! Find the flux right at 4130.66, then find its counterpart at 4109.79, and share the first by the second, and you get 0.93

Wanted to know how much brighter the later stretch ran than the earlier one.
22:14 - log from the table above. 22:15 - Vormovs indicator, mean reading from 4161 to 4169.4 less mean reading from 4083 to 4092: 3.7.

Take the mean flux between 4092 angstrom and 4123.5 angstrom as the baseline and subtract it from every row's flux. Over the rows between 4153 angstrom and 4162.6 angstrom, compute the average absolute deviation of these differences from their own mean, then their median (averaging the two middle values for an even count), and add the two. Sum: 4.6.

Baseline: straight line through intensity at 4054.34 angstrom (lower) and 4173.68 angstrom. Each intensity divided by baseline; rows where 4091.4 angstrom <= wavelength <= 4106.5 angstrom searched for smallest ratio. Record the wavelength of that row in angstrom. 4099.39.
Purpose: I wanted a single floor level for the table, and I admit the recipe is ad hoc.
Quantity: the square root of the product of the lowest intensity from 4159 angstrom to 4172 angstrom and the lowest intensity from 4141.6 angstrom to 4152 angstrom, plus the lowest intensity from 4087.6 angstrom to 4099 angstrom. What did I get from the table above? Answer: 26.2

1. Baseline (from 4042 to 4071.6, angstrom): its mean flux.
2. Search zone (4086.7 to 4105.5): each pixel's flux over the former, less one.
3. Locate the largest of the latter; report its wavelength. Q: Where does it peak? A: 4105.06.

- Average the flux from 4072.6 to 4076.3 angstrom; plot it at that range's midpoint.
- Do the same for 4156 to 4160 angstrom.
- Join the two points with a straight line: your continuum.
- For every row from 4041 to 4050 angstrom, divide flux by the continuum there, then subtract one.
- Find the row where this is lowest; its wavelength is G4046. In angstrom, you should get 4045.01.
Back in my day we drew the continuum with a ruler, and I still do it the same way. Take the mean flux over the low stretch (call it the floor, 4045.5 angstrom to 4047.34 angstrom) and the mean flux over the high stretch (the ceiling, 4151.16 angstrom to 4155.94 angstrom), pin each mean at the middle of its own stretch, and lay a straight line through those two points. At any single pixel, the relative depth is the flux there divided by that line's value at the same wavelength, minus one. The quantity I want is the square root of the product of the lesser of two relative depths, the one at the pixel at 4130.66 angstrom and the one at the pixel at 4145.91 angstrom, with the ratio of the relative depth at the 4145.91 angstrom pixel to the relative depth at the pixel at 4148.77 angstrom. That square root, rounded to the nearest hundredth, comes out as 0.19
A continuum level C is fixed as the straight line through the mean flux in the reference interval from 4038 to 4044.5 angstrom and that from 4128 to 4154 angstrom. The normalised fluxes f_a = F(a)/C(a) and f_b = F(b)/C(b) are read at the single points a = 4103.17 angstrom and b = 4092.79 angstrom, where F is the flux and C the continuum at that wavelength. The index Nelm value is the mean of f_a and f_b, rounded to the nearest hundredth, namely 0.87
